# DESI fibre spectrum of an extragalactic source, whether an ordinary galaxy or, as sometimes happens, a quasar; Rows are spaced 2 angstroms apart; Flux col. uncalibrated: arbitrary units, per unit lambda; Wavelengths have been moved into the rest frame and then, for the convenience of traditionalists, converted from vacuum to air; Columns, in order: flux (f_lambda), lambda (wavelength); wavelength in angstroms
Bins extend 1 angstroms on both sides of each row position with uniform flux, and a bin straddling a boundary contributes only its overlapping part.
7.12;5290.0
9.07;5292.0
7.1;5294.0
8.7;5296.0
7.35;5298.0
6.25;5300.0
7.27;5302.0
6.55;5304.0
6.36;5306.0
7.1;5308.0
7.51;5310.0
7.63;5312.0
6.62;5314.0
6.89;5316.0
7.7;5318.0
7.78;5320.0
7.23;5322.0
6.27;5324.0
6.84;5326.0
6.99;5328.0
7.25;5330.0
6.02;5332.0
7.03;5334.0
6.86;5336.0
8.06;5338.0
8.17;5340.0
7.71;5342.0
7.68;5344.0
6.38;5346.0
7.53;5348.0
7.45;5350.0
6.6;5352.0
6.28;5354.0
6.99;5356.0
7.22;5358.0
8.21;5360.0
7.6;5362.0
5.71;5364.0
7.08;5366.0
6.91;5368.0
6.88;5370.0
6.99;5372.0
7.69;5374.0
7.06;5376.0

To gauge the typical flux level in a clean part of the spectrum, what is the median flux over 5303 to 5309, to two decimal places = 6.55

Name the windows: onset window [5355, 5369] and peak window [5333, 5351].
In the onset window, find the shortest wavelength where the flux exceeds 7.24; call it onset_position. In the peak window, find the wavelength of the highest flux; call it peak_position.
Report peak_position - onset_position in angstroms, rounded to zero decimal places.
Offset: -20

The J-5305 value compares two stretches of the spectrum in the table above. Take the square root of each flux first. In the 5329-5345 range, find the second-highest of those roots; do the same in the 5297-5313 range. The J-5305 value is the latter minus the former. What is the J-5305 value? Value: -0.10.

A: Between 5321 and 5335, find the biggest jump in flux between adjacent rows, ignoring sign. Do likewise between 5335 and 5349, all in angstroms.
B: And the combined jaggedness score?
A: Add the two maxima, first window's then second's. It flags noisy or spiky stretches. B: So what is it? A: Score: 2.53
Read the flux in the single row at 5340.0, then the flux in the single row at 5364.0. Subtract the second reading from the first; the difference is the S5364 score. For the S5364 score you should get 2.5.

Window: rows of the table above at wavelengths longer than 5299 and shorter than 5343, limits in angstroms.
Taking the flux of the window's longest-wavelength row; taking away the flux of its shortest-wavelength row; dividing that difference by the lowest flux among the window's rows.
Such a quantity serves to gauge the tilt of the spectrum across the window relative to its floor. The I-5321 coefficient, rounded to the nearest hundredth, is 0.24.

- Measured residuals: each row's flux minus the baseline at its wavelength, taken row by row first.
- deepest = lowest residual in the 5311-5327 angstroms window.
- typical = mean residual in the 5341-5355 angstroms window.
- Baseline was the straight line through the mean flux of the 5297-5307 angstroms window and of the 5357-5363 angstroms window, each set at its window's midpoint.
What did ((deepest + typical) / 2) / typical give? 1.6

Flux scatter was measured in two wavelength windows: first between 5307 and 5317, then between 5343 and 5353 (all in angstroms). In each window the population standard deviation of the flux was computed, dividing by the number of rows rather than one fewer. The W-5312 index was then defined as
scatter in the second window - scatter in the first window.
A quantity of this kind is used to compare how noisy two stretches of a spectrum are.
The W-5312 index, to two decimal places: 0.15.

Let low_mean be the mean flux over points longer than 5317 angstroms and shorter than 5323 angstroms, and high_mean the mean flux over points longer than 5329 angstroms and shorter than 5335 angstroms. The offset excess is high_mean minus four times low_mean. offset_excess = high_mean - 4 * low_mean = -23.5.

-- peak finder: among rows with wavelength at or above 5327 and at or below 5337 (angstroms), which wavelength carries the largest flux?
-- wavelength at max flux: 5330.0 angstroms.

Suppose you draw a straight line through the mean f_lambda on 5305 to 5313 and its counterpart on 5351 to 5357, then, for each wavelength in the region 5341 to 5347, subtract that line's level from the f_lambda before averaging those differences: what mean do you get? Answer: 0.5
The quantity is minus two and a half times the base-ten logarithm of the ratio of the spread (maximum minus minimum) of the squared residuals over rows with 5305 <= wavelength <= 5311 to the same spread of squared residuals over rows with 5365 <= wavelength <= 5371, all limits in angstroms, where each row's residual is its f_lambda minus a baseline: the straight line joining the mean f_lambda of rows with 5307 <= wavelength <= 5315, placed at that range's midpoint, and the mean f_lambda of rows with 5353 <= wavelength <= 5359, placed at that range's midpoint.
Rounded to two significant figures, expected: -2.4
